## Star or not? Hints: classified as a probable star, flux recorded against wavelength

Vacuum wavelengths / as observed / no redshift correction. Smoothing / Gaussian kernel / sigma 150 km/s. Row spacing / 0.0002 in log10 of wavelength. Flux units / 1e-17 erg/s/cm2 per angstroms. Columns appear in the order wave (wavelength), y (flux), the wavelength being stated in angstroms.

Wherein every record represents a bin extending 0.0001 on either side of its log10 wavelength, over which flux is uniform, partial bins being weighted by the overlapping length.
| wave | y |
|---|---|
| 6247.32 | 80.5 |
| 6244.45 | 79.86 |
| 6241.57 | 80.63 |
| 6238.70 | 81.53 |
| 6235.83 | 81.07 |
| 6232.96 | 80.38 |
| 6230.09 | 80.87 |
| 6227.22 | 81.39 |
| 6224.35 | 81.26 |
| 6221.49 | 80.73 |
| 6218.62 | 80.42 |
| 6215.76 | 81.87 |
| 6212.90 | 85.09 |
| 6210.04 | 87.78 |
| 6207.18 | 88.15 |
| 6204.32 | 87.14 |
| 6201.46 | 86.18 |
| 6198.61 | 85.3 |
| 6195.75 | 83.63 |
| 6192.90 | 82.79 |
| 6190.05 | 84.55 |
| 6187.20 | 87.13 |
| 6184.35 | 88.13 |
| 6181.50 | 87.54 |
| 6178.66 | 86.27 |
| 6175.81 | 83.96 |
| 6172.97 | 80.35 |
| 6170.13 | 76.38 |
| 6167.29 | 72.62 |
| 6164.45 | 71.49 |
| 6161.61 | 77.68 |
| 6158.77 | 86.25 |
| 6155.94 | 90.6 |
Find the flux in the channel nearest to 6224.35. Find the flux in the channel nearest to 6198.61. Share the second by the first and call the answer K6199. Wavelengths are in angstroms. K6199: 1.05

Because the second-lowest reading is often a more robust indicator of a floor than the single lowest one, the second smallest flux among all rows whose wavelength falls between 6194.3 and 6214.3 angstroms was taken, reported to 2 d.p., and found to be 85.09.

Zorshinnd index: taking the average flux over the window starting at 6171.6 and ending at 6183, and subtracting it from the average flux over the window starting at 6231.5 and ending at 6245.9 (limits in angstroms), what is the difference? -4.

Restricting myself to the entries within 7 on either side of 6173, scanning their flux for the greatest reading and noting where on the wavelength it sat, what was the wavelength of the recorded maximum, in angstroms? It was 6178.66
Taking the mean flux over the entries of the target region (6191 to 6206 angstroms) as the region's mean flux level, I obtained 85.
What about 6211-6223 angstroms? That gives 82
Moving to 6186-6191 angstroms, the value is 86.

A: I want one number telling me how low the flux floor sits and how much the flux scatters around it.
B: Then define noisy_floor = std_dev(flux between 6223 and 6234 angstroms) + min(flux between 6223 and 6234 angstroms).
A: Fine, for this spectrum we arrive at 81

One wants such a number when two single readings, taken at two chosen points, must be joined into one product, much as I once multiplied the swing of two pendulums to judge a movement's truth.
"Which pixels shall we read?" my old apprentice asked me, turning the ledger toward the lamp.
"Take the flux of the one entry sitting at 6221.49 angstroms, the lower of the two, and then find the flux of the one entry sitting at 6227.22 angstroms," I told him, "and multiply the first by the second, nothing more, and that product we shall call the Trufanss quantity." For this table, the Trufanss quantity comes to 6571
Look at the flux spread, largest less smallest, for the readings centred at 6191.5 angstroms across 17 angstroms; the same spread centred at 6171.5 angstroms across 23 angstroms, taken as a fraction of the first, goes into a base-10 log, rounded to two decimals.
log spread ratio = 0.48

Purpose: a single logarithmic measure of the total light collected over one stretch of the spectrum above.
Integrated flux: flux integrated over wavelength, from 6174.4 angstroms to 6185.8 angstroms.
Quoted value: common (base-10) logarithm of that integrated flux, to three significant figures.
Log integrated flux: 2.99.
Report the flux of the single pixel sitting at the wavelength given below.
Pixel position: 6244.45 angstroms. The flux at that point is 79.86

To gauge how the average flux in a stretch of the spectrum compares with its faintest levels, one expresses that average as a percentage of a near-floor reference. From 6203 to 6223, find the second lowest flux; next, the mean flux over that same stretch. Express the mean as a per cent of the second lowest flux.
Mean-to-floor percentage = 104.6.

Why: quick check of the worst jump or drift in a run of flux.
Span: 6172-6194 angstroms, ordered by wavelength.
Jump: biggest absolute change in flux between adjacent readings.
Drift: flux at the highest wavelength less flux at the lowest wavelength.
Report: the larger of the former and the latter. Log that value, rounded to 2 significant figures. 3.6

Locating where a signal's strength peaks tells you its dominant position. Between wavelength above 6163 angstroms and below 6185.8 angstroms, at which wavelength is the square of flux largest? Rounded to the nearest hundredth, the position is 6184.35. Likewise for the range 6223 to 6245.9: 6238.70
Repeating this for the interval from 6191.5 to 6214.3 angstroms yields 6207.18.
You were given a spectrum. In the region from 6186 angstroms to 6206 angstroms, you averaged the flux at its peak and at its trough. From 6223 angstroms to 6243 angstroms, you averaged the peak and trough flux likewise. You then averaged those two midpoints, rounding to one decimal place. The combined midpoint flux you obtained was 83.0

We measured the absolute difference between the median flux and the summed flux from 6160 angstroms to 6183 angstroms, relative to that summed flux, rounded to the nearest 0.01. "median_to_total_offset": 0.88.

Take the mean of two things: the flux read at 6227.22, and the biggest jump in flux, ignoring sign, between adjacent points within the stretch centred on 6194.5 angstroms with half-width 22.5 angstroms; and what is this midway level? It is 42.5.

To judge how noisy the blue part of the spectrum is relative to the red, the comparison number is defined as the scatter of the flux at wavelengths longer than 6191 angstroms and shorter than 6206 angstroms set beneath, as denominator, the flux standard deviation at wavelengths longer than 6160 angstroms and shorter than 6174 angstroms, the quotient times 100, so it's 204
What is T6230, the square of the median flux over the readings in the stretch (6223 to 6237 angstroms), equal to 6572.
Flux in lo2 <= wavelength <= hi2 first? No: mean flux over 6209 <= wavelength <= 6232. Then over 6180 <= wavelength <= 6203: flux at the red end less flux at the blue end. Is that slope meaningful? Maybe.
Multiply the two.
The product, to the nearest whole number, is -112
